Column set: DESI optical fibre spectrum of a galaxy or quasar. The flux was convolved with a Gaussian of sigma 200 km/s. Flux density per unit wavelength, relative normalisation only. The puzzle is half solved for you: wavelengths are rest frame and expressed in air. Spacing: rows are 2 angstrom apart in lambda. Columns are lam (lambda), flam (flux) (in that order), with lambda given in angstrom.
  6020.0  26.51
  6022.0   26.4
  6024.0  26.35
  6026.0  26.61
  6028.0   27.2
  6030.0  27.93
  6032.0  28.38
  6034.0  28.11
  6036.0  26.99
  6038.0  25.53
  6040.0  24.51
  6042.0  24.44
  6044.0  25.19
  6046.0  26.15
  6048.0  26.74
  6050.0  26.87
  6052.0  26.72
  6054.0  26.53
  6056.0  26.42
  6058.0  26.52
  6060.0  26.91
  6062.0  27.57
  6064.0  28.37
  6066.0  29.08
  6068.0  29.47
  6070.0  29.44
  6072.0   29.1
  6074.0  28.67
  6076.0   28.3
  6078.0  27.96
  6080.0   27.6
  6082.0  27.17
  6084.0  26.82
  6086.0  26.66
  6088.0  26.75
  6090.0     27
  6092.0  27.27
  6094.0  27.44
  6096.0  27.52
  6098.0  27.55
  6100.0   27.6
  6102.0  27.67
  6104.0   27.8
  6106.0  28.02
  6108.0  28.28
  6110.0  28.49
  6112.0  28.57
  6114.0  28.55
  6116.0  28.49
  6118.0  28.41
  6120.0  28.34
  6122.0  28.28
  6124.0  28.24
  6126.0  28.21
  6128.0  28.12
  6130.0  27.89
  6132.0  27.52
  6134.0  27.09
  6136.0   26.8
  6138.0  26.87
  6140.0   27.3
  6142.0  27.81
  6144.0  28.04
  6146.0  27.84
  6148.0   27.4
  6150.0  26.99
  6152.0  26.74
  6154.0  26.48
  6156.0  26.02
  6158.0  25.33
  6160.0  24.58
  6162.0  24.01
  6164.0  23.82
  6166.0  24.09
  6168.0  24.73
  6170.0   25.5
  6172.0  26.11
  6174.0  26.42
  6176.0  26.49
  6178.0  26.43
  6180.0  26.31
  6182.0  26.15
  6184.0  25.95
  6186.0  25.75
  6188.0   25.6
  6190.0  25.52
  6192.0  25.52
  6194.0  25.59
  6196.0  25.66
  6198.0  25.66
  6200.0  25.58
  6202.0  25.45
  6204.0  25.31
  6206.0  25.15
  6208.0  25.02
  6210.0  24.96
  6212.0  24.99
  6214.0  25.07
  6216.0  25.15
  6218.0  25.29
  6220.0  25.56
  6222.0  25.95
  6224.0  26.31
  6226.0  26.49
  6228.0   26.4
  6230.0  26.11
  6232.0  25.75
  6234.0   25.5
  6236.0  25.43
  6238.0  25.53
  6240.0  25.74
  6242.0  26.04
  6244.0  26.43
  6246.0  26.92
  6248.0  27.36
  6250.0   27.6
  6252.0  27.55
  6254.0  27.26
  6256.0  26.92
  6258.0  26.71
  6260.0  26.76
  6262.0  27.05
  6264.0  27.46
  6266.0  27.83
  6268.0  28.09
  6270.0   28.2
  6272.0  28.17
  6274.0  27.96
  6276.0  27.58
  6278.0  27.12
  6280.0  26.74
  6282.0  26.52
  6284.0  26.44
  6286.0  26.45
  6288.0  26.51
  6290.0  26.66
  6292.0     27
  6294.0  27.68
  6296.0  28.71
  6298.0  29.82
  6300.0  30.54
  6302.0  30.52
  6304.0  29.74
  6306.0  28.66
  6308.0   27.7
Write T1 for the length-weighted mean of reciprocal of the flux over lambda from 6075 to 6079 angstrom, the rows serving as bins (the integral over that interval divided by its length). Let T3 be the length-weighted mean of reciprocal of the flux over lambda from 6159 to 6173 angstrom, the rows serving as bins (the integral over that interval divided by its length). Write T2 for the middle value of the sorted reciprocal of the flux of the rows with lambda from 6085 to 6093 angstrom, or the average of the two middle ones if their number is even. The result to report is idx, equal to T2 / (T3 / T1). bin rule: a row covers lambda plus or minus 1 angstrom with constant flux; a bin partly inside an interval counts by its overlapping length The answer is 0.0326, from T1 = 0.0356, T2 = 0.0372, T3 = 0.0405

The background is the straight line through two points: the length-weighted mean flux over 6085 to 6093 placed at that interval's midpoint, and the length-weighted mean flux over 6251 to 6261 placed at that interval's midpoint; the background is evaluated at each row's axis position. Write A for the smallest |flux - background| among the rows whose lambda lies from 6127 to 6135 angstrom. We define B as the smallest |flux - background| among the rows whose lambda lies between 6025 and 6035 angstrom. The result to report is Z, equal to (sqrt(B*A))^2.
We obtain 0.036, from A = 0.14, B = 0.26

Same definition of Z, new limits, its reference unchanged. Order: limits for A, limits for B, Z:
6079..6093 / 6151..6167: 0.018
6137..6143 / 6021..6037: 0.009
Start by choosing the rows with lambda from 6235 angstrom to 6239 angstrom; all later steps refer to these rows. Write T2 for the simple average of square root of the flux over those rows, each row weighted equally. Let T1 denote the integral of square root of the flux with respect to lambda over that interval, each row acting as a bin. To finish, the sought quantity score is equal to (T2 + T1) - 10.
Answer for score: 15.2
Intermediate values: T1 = 20.2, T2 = 5.05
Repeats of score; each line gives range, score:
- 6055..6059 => 15.7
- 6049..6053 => 15.9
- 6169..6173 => 15.4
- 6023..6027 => 15.7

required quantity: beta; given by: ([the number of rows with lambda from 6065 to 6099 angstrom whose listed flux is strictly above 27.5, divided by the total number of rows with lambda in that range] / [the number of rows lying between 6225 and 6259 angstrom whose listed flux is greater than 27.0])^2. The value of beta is 0.022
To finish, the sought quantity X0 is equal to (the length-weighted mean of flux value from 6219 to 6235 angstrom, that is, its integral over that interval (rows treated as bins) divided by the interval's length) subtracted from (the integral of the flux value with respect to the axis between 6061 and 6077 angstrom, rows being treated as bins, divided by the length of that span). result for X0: 2.7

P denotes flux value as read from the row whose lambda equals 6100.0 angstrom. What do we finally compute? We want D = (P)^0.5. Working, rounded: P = 27.6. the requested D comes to 5.25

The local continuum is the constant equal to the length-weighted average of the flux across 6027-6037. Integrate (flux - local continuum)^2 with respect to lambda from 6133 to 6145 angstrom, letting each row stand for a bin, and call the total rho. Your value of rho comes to 5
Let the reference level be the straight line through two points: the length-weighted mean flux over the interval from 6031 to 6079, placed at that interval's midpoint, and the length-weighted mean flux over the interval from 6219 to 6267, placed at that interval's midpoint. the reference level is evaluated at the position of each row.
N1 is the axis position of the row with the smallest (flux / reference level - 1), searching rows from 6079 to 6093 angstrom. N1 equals 6086.0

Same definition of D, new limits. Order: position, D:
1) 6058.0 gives 5.15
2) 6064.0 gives 5.33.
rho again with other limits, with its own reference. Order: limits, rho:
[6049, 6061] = 14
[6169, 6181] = 29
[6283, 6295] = 13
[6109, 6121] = 7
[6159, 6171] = 132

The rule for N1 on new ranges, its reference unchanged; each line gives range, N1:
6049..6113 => 6056.0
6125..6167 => 6164.0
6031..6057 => 6042.0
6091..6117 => 6092.0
